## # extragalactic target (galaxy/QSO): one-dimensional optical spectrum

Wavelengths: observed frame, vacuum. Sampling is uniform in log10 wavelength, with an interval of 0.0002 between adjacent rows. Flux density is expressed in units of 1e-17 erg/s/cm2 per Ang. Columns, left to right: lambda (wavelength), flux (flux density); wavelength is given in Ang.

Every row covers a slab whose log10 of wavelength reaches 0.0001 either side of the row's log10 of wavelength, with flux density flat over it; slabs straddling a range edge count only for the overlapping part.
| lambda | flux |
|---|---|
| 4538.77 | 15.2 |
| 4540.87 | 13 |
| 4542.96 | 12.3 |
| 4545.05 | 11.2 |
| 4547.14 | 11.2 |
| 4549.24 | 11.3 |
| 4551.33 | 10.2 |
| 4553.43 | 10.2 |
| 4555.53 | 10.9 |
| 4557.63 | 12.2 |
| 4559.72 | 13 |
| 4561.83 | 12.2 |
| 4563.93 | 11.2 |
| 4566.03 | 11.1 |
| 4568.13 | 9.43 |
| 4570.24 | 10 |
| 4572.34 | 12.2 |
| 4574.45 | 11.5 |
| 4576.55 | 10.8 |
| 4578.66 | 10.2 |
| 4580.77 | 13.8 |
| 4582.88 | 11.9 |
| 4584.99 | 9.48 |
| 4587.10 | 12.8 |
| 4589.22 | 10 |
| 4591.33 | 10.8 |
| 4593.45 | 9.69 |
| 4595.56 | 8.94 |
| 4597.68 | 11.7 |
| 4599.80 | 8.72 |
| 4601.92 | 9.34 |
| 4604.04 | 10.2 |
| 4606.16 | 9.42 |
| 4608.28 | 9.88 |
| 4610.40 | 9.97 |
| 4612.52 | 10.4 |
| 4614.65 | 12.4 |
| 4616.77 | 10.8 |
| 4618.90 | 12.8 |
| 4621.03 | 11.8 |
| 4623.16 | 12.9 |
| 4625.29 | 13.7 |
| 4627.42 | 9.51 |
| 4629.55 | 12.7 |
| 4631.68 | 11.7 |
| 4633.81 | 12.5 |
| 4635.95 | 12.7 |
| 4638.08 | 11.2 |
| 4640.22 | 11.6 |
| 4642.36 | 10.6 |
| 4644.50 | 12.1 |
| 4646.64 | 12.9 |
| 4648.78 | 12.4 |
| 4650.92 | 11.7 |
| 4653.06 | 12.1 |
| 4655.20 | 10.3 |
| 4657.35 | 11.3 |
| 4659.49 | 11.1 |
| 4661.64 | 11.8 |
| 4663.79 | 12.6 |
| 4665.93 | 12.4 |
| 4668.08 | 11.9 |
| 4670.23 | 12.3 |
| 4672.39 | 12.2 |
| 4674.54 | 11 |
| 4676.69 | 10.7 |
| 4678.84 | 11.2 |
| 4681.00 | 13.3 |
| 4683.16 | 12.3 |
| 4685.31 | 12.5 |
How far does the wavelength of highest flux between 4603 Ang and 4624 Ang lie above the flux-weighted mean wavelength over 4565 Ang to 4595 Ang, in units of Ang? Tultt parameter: 43.5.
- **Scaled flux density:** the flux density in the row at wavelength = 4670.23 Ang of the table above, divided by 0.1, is 123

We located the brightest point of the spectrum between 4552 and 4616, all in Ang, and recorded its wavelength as 4580.77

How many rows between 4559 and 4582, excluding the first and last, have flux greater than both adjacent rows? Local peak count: 1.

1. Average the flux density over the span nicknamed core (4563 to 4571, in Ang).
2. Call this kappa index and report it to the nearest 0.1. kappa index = 10.4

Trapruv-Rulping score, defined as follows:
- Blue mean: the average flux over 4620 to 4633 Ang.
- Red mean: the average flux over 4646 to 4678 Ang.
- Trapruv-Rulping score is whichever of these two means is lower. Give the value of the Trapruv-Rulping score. 11.8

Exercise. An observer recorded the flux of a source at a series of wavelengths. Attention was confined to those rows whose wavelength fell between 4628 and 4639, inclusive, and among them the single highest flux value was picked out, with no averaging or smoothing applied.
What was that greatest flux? 12.7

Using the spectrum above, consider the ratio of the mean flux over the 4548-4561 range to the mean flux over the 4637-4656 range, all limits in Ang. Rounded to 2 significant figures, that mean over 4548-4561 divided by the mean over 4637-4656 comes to 0.97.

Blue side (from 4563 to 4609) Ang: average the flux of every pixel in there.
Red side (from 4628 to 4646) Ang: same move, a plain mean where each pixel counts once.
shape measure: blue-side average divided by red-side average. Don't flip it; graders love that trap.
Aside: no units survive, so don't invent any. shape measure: 0.89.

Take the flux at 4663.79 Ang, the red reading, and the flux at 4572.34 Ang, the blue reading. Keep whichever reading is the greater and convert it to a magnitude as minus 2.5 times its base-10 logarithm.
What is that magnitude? -2.75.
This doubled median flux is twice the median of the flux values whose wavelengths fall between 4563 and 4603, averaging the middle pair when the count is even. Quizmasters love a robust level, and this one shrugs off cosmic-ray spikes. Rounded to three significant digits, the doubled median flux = 21.6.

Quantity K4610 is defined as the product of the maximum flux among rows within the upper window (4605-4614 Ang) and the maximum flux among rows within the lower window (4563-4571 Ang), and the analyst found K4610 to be 116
